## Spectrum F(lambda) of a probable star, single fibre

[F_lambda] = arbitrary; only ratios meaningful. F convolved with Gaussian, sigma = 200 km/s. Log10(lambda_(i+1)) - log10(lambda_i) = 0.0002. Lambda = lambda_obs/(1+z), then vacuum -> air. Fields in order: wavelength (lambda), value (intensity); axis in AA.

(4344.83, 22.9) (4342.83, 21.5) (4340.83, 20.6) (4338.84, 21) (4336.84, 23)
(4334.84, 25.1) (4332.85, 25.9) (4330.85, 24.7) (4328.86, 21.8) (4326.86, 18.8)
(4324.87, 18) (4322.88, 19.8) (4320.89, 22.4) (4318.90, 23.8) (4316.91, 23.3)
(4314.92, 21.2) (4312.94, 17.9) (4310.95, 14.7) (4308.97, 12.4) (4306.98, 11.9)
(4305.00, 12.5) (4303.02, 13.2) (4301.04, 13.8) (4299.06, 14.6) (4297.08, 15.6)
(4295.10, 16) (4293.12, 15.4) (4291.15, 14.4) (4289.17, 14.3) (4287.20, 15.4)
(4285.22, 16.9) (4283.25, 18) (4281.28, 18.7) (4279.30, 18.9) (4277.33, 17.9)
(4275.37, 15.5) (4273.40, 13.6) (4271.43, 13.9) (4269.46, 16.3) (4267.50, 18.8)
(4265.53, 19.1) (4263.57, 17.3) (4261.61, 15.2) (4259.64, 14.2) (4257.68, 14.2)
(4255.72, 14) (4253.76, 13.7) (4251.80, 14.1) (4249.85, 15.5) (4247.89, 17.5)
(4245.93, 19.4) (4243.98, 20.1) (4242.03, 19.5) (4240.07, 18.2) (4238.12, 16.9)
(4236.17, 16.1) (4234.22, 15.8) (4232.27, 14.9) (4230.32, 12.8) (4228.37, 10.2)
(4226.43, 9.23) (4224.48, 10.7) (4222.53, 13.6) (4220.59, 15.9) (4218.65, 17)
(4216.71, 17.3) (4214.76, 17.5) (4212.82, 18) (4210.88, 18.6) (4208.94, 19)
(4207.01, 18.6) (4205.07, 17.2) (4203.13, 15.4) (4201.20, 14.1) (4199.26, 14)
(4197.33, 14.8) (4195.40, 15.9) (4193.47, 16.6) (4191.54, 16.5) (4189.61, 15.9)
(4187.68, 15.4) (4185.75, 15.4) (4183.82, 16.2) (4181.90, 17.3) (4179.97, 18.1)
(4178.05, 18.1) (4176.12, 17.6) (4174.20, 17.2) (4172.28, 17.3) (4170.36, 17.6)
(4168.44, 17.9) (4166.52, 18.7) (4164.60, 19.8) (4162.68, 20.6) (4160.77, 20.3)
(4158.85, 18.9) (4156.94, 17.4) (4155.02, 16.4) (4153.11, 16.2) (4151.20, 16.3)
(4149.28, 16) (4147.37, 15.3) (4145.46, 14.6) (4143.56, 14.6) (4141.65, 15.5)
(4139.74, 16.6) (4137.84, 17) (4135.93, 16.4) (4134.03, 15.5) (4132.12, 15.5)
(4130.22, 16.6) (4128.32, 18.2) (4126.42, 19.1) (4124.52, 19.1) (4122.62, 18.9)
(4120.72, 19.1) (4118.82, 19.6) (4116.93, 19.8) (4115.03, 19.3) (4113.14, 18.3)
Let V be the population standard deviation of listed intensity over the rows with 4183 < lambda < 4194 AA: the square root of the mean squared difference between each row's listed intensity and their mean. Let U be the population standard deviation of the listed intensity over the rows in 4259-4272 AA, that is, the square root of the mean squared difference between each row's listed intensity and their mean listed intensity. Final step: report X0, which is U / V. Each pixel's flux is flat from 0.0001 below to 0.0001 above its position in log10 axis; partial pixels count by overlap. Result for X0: 4.0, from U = 1.9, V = 0.5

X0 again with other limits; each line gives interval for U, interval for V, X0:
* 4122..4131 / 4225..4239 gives 0.3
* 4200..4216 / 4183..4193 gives 3.7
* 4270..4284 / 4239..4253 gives 1.0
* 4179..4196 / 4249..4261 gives 1.5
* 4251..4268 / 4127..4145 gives 2.0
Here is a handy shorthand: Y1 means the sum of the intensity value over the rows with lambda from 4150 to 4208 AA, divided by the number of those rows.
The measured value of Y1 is 17.1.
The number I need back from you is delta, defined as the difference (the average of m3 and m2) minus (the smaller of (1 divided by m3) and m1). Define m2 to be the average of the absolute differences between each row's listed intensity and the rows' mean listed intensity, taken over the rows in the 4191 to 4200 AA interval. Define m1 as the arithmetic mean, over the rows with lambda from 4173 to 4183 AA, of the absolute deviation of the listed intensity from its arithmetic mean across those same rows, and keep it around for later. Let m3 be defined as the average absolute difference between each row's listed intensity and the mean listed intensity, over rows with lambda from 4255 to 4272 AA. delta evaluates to 1.0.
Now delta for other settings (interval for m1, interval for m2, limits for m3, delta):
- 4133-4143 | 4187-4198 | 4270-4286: 0.6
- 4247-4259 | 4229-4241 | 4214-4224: 0.4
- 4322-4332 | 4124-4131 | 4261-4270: 0.3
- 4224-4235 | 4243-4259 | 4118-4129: -1.0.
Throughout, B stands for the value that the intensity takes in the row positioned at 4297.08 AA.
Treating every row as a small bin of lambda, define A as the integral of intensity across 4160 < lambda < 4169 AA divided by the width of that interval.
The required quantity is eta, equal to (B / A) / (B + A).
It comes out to 0.023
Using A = 19.5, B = 15.6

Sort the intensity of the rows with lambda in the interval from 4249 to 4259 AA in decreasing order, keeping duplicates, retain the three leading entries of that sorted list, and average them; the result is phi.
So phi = 14.6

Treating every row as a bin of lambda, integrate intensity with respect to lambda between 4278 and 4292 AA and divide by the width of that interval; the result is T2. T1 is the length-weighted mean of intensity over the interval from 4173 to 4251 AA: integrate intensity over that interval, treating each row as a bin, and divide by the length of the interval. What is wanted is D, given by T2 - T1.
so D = 0.5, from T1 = 16.2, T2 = 16.7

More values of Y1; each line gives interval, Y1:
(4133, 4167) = 17.0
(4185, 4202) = 15.4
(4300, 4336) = 19.0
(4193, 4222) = 16.7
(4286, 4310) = 14.1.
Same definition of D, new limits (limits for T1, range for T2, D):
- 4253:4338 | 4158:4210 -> -0.2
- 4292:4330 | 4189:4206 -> -1.7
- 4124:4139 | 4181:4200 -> -1.3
